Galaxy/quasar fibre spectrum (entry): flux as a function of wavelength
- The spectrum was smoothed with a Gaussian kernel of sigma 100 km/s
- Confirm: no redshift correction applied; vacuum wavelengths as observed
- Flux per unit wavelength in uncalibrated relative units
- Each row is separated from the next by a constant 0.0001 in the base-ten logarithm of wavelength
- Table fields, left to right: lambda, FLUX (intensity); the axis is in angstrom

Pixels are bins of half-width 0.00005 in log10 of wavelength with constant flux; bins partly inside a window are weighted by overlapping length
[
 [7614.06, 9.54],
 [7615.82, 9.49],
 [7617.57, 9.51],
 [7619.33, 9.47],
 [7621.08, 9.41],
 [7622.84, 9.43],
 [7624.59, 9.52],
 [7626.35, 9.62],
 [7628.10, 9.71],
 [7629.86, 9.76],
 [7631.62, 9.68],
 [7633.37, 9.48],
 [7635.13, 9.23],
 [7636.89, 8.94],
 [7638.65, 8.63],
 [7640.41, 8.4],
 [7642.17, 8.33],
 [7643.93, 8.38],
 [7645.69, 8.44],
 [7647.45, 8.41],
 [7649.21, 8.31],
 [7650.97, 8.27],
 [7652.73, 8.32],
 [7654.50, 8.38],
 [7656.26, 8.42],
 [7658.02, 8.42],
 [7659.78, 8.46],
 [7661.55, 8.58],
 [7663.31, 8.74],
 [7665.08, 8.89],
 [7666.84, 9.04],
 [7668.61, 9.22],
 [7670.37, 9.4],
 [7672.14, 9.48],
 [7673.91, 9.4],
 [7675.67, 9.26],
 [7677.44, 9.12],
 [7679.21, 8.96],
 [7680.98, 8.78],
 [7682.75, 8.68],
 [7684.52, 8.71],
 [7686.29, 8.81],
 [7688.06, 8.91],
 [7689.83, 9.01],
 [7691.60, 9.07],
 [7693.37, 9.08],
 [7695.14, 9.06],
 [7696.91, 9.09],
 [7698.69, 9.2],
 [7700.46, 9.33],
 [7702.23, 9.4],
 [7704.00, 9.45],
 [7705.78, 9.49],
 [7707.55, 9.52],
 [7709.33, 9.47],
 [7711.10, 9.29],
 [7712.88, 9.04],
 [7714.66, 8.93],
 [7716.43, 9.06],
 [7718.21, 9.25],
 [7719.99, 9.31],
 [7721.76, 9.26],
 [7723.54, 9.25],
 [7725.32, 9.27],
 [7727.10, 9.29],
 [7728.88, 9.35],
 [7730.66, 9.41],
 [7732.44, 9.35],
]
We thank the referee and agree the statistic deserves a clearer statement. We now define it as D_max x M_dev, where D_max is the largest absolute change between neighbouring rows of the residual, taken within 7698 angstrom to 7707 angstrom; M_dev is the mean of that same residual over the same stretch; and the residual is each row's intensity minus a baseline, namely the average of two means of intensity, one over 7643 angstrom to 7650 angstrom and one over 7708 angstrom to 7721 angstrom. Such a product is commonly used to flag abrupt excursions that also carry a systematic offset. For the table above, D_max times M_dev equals 0.08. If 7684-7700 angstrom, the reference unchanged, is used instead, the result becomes 0.02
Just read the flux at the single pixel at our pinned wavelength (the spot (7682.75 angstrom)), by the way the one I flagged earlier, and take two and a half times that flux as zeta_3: 21.7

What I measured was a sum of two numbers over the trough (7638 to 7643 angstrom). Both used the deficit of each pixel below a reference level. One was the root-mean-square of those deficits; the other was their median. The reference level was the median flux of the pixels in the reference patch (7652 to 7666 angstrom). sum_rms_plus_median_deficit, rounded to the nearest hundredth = 0.17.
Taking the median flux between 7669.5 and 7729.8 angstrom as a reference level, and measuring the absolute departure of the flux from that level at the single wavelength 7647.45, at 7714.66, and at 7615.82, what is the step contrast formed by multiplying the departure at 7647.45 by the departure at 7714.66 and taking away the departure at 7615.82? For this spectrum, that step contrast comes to 0.0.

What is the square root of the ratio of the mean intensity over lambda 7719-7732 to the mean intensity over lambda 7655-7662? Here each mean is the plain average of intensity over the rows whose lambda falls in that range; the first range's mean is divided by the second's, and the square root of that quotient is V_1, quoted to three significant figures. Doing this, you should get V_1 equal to 1.05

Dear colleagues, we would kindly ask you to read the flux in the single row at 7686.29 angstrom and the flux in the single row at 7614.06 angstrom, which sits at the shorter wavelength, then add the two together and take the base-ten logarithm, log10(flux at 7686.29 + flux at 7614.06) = 1.264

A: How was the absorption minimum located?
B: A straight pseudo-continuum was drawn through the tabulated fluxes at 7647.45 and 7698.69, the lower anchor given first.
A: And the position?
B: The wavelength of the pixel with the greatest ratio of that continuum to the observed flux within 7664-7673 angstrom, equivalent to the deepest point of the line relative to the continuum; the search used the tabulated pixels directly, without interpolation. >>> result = 7665.08 angstrom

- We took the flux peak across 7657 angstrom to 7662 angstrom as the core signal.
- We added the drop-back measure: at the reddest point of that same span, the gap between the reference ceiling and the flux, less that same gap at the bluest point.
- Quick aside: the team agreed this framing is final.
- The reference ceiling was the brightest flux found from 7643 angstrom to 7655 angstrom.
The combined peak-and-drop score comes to 8.4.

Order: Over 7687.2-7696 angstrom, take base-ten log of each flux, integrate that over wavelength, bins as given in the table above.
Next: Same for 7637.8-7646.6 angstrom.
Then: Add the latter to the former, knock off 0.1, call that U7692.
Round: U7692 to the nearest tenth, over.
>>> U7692 16.5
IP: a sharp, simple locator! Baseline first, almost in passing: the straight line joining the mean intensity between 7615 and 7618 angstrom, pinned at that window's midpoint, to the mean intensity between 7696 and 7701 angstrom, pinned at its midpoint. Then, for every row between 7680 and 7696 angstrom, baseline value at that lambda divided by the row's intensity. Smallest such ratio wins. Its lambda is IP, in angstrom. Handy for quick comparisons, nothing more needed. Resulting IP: 7693.37 angstrom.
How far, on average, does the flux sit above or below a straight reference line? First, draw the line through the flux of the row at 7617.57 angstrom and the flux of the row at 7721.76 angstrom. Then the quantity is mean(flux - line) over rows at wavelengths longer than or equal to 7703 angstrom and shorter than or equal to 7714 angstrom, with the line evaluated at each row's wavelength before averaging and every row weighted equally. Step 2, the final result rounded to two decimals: 0.08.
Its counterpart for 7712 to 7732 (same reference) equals -0.04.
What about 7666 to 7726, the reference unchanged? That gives -0.16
